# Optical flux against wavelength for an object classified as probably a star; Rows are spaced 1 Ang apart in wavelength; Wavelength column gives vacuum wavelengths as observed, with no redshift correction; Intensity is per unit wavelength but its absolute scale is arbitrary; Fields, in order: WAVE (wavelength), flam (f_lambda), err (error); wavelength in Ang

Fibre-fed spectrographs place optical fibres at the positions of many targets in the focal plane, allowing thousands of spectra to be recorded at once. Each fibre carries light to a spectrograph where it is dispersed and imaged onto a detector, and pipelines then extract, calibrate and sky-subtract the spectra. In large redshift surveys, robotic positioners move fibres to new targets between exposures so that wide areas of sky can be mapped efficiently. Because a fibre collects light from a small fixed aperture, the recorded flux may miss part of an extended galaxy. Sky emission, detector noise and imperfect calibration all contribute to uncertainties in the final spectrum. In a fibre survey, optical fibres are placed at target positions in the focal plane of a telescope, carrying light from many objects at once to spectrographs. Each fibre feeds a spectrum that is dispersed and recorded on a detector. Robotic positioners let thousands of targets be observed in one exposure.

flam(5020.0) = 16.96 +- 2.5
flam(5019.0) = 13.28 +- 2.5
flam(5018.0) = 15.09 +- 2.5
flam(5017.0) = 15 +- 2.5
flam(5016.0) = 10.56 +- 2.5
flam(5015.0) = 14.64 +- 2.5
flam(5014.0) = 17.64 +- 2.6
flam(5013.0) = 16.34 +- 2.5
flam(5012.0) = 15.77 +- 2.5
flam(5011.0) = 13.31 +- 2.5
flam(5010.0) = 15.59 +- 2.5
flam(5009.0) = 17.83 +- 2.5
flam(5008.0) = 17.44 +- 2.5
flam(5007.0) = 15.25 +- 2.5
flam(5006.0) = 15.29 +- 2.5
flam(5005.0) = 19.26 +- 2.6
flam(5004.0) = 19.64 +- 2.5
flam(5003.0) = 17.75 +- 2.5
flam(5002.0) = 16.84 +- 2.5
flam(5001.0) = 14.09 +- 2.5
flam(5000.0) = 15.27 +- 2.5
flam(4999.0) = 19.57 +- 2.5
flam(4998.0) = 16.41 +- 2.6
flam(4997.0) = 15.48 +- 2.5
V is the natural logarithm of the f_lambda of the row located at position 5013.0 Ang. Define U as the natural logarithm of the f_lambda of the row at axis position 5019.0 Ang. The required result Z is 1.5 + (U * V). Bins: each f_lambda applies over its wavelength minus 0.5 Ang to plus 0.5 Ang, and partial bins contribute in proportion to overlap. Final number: 8.73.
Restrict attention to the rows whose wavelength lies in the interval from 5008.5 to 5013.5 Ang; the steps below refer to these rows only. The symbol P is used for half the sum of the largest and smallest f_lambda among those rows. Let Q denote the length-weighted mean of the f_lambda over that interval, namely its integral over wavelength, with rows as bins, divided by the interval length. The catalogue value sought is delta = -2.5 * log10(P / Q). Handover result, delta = 0.014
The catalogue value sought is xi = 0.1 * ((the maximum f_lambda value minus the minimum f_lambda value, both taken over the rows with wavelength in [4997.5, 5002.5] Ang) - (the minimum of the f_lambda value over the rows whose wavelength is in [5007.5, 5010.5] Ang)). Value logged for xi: -1.01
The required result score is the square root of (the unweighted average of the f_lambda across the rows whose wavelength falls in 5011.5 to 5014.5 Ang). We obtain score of 4.07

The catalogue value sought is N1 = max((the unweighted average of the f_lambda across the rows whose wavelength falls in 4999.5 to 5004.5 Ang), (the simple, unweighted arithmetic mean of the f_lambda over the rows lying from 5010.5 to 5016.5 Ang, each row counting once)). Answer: 16.7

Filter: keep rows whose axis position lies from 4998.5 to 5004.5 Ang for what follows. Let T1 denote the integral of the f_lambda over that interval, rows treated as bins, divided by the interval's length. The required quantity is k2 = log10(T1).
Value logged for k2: 1.24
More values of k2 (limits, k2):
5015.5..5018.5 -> 1.13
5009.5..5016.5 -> 1.17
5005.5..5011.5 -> 1.20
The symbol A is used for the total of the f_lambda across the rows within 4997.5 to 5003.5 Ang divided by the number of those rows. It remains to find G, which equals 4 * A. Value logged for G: 67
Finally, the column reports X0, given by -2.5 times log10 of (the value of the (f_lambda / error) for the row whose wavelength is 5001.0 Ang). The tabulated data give -1.88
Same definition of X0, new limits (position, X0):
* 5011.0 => -1.82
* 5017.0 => -1.95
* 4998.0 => -2.00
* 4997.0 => -1.98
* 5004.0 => -2.24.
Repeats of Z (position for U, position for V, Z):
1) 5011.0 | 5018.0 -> 8.53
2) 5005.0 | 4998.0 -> 9.78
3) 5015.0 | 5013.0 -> 9.00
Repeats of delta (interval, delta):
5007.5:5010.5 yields 0.016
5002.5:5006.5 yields 0.032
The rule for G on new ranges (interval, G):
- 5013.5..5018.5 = 58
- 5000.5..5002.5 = 62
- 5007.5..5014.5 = 65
